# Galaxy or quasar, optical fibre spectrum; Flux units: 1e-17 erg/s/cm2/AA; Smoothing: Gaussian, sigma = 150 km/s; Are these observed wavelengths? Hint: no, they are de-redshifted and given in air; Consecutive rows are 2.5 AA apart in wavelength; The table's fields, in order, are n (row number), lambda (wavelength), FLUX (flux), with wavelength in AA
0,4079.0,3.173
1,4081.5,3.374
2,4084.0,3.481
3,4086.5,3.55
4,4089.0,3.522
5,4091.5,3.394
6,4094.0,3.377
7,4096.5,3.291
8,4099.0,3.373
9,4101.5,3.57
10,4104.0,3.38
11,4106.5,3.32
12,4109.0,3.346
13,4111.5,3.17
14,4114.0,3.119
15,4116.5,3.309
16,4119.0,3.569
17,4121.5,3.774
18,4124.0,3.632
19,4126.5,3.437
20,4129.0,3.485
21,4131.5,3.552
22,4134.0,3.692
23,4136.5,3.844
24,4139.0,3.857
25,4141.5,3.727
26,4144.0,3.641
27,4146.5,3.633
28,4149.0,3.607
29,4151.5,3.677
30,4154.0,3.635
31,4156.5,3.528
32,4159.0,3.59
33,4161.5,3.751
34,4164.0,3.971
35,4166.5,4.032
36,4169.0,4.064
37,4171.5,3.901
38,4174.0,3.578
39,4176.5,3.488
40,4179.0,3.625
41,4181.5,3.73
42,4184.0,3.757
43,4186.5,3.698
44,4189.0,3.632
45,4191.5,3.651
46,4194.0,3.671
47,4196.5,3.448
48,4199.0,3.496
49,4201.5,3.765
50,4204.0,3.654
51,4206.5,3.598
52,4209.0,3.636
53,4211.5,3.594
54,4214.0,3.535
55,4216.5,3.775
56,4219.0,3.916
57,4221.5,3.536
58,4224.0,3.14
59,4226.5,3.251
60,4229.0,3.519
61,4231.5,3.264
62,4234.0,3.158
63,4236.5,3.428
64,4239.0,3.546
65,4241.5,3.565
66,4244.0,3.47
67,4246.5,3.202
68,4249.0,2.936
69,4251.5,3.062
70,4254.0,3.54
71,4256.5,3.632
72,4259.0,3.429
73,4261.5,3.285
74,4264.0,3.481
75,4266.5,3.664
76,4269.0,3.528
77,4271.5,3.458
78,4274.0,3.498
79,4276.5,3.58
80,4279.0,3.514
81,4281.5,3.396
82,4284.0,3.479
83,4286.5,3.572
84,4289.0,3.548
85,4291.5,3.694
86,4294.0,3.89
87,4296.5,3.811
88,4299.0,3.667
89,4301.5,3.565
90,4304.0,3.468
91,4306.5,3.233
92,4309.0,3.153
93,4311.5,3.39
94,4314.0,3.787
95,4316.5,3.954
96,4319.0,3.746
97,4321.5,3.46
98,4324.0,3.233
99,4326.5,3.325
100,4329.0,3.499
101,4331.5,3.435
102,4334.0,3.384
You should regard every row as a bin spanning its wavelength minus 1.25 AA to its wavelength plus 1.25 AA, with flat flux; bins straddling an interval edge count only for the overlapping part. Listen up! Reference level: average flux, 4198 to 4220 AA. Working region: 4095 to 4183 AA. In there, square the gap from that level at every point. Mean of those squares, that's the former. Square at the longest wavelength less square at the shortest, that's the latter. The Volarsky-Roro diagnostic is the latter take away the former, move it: -0.19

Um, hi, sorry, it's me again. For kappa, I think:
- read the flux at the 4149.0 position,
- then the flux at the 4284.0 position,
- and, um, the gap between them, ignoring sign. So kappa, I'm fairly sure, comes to 0.13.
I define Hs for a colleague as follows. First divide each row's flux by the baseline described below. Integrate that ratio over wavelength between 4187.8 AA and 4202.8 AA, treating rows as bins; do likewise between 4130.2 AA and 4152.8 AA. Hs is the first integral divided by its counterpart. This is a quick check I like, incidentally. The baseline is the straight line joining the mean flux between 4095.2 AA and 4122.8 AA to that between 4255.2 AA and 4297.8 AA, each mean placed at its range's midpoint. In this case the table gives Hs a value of 0.6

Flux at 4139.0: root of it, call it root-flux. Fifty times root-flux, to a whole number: 98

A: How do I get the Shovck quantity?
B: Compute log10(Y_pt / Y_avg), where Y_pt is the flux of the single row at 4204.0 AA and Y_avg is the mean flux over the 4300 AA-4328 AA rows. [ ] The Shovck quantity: 0.021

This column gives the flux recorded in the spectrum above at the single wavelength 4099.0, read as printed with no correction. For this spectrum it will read 3.373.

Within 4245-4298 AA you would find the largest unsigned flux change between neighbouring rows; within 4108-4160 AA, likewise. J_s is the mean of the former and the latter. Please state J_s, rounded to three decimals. 0.369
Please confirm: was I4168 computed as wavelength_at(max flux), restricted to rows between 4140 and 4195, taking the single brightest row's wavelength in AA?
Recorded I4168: 4169.0 AA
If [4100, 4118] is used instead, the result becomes 4101.5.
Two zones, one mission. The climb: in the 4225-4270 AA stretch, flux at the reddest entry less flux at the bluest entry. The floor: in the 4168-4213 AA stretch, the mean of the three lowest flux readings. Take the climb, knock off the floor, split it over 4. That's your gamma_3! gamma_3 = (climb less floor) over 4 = -0.80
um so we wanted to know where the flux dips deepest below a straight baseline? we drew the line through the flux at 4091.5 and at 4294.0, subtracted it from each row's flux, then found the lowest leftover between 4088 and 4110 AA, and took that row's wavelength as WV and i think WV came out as 4096.5 AA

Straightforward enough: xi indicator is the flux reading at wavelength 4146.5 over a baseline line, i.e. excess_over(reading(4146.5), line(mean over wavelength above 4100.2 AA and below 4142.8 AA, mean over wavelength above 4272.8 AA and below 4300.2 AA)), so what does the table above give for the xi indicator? 0.10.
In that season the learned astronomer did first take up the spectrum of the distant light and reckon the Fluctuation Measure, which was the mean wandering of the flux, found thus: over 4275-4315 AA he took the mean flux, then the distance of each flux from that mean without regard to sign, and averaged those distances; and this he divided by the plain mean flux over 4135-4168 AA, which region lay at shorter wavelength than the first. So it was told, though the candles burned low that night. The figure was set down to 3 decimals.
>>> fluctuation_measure 0.040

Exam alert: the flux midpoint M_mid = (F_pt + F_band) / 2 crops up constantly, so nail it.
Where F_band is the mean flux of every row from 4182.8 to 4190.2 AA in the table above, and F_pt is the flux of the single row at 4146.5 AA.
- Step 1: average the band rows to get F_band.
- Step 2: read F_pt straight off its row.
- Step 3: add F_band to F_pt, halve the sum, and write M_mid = 3.66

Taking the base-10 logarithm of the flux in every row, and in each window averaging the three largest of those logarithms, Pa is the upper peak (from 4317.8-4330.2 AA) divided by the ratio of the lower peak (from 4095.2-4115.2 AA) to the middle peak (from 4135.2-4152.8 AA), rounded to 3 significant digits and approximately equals 0.598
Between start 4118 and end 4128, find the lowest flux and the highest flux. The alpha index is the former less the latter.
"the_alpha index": -0.34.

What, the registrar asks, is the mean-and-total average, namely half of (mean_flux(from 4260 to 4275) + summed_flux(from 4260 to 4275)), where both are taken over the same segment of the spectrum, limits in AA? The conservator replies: 12.2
